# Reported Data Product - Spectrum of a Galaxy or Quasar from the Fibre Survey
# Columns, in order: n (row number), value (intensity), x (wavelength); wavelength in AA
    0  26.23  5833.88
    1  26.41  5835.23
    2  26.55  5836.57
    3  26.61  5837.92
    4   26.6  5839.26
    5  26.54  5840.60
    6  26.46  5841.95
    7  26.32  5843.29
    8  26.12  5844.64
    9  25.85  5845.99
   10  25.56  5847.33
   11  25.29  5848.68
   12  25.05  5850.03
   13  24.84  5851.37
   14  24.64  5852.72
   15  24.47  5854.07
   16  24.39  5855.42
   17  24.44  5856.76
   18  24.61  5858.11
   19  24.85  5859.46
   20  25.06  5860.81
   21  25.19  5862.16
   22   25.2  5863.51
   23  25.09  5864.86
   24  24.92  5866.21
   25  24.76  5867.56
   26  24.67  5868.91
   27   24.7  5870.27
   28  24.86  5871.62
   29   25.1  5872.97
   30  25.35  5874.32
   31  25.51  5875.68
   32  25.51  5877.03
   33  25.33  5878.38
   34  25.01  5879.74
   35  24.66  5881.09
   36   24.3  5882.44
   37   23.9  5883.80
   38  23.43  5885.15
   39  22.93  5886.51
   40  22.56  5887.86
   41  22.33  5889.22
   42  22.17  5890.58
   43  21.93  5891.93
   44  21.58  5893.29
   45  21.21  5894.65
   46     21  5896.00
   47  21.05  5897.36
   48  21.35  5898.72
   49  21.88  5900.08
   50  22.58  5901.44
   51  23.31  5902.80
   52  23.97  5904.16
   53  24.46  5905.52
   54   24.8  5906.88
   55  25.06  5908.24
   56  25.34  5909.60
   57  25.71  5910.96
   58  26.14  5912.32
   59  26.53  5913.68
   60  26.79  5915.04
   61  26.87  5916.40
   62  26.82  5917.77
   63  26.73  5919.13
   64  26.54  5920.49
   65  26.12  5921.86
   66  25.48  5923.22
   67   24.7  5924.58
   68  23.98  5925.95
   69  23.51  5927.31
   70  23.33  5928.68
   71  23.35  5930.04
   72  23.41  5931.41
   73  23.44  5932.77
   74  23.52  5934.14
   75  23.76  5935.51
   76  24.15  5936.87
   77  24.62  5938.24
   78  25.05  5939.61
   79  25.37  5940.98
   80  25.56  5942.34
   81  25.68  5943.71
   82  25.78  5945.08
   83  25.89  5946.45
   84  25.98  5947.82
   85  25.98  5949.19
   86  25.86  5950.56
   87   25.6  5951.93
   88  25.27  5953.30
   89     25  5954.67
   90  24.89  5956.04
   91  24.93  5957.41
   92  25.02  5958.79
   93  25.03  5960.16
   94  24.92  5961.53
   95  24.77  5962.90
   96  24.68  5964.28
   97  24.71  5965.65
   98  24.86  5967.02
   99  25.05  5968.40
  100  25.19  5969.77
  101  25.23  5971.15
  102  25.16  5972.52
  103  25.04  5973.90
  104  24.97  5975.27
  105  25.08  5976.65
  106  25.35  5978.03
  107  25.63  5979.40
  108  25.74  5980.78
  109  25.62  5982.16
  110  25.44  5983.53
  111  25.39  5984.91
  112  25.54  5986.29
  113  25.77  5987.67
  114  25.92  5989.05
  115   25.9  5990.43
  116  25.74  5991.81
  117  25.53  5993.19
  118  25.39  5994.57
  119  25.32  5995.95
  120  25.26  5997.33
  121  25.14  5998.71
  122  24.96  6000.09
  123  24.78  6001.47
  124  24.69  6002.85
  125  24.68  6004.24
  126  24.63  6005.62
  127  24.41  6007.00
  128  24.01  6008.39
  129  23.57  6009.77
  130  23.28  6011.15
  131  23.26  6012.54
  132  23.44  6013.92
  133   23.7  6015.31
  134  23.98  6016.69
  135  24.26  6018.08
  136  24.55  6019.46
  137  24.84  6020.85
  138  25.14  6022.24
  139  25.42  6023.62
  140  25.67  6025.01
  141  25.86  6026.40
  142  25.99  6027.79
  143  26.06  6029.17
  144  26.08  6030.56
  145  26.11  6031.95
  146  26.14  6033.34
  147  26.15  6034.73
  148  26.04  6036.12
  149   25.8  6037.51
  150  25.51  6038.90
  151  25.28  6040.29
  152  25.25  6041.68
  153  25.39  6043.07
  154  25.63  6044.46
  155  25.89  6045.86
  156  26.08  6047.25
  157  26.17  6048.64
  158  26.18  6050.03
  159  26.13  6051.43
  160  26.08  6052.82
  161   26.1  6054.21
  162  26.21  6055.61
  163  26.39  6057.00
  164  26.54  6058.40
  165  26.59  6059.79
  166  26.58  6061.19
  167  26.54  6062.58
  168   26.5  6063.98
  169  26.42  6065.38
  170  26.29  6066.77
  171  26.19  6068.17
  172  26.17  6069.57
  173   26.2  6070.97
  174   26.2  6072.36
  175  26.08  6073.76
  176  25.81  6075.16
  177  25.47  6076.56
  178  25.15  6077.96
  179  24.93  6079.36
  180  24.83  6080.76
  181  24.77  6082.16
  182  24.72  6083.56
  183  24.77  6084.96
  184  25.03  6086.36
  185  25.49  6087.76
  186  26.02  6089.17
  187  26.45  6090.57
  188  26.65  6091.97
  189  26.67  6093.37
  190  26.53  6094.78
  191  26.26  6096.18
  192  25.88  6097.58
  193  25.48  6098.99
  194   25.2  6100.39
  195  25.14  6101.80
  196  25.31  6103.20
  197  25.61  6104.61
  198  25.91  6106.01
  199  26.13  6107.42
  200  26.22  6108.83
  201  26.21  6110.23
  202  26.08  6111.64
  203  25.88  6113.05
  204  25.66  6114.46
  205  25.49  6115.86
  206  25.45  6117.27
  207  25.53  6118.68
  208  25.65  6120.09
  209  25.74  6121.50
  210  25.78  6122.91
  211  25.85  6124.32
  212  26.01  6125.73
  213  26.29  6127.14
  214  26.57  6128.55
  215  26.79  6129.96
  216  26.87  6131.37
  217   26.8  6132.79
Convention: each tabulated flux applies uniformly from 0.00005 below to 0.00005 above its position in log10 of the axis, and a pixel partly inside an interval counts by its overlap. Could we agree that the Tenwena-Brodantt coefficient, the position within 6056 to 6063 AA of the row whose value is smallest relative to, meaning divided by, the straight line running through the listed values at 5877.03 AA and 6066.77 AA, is 6057.00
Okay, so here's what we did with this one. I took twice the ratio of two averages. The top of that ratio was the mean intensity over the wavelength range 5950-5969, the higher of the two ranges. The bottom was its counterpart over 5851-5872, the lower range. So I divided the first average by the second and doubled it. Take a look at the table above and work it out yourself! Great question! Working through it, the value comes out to 2.02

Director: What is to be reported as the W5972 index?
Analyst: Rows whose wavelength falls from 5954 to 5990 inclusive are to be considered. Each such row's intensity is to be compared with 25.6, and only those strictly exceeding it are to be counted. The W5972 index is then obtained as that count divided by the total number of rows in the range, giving 0.19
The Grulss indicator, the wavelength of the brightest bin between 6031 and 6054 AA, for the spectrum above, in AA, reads 6050.03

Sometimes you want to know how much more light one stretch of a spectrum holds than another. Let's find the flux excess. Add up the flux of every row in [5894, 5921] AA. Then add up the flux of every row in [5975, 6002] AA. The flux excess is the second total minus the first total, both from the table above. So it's 20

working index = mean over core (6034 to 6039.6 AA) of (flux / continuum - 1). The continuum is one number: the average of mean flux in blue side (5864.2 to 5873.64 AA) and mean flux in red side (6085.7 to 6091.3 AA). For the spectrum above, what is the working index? 0.022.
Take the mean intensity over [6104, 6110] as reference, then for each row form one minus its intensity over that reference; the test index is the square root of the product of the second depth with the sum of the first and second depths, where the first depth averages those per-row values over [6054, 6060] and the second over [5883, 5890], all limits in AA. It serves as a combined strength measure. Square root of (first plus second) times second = 0.11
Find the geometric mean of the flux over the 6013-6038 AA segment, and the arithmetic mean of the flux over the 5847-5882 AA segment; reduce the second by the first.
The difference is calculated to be -0.3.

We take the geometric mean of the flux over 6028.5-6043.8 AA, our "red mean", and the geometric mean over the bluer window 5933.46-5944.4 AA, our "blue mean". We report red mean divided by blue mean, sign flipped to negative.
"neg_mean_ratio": -1.04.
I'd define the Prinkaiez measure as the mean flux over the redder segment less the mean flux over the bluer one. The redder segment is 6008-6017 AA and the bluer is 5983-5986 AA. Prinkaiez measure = -1.8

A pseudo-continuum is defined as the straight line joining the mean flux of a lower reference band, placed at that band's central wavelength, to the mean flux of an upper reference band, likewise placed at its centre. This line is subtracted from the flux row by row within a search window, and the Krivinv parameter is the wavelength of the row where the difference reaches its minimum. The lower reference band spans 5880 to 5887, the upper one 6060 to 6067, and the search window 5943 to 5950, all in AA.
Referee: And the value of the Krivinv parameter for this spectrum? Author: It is 5943.71 AA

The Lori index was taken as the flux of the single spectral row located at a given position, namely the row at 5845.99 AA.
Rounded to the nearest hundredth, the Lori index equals 25.85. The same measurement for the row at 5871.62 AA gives 24.86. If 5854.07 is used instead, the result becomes 24.47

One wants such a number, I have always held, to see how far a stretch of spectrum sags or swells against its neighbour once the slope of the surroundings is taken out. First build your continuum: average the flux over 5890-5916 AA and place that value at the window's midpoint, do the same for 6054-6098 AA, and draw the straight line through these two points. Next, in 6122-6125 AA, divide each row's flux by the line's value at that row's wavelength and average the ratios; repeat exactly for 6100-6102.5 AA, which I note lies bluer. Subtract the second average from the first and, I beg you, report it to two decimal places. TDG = 0.01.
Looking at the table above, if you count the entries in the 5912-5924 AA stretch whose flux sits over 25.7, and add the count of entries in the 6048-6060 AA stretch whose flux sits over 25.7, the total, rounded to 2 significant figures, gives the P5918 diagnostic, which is 17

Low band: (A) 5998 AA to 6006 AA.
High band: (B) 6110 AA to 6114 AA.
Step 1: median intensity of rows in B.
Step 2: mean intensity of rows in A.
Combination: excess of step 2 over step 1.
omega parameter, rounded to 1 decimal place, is -1.3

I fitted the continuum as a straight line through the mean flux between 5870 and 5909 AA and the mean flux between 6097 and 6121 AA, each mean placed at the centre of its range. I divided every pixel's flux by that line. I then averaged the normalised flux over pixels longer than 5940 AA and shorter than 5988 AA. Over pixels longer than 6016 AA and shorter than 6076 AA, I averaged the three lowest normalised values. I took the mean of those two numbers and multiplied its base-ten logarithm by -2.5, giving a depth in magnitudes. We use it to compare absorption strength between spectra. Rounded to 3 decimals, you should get -0.012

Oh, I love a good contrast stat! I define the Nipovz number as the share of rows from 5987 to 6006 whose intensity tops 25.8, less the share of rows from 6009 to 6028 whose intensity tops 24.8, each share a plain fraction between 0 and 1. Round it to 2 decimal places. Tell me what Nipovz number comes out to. -0.29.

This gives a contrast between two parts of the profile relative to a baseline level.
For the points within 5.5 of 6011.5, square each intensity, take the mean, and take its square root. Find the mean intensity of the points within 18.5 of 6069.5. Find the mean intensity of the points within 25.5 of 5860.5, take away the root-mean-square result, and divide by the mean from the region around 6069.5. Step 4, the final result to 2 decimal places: 0.06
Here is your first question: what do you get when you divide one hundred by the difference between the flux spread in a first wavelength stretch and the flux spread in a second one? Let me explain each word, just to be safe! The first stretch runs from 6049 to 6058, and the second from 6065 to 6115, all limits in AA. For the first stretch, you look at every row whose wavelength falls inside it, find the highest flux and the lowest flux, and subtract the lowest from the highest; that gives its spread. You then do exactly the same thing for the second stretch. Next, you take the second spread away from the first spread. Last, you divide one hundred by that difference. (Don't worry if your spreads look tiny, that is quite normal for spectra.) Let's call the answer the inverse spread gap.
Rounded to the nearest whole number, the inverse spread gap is -61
